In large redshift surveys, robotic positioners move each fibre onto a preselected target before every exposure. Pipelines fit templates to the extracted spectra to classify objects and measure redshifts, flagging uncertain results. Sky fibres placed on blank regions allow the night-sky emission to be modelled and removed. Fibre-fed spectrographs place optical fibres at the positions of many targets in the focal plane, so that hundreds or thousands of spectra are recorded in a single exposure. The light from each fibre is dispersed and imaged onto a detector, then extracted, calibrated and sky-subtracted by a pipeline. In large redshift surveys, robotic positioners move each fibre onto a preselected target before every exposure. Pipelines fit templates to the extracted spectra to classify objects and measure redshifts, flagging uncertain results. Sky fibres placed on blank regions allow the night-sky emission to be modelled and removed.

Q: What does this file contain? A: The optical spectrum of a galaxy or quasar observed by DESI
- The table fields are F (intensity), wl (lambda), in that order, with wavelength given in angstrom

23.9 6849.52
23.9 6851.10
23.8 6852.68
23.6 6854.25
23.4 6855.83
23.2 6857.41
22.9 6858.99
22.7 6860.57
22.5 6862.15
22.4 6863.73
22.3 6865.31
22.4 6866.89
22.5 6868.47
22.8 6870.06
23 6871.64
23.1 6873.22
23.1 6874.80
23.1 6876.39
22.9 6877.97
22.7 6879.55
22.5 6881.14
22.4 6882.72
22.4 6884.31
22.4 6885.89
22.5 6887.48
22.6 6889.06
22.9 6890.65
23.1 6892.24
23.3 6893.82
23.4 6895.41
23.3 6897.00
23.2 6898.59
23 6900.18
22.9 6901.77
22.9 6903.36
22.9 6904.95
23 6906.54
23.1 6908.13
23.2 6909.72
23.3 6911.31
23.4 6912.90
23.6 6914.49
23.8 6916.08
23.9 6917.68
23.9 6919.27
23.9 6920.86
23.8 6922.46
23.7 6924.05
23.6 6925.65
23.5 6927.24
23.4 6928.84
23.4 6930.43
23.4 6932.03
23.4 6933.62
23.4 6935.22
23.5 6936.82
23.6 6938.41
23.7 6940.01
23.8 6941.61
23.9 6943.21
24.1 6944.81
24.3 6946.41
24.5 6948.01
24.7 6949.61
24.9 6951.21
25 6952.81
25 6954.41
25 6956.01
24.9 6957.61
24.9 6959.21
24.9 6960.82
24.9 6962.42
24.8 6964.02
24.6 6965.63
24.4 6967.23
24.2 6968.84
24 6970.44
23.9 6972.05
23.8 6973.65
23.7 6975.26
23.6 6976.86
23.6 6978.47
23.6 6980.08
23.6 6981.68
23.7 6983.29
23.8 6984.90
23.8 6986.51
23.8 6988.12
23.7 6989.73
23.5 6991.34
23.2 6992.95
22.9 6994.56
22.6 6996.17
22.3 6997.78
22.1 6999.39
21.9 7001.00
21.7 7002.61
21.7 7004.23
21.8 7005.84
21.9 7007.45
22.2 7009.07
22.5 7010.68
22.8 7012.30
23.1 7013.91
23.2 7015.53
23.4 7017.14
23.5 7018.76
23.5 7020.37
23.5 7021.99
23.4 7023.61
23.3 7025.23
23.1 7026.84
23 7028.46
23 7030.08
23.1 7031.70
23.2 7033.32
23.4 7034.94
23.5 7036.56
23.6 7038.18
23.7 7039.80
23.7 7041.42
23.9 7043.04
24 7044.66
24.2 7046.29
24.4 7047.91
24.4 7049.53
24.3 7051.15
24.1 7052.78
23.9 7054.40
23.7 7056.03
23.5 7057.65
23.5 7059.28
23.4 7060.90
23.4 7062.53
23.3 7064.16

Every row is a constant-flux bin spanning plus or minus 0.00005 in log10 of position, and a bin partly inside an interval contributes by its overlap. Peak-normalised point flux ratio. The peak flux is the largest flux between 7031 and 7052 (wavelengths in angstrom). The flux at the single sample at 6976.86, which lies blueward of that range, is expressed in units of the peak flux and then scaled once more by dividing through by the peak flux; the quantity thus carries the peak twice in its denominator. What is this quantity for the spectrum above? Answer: 0.0396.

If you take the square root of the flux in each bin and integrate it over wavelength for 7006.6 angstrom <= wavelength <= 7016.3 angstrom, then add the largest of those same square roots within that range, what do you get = 50.9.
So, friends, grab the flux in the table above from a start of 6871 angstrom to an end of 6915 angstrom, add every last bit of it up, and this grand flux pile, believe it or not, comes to 643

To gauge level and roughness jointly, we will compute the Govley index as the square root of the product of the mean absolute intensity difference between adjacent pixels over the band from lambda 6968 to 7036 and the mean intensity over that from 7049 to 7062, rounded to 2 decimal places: 1.80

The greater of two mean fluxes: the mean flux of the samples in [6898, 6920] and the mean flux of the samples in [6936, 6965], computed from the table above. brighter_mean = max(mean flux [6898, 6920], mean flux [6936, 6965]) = 24.47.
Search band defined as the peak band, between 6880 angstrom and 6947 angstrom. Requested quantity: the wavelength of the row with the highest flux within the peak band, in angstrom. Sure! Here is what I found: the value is 6946.41 angstrom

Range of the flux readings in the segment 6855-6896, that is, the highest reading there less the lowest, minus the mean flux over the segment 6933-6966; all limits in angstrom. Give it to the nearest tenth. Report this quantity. -23.3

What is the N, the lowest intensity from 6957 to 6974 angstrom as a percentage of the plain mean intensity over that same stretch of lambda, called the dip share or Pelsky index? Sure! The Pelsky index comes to 97.2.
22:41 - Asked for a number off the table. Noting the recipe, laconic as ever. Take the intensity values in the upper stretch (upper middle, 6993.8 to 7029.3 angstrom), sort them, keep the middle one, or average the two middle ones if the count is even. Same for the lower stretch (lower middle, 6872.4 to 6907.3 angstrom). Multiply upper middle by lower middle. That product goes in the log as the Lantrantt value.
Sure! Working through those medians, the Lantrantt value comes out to 523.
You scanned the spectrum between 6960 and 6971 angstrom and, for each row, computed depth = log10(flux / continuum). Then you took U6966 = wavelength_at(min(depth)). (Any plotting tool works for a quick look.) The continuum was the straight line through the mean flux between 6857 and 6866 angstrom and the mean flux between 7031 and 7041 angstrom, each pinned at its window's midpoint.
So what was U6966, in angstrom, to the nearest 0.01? 6970.44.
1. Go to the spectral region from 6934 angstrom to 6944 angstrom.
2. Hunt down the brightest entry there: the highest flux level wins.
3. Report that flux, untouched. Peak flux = 23.9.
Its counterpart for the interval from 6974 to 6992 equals 23.8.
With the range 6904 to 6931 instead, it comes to 23.9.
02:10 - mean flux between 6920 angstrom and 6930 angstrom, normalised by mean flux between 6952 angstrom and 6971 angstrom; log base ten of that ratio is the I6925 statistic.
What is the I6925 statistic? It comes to -0.019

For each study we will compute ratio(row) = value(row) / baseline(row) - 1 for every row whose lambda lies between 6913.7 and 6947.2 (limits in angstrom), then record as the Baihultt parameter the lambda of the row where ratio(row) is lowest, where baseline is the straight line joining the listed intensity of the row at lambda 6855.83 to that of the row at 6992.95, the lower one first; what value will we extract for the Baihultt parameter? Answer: 6928.84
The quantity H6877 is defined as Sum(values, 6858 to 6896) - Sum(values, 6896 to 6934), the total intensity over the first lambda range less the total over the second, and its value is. -16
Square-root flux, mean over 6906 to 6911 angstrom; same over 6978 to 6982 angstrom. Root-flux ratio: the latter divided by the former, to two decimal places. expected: 1.01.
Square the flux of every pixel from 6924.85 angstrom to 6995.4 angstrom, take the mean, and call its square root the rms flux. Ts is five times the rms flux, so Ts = 120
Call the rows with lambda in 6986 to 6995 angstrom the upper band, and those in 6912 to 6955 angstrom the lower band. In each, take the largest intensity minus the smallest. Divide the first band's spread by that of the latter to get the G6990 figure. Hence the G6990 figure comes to 0.6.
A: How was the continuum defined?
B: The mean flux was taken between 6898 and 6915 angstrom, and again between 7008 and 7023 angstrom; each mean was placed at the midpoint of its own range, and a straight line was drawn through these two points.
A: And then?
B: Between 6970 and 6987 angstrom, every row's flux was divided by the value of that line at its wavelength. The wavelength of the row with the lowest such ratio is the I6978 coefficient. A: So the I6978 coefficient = 6976.86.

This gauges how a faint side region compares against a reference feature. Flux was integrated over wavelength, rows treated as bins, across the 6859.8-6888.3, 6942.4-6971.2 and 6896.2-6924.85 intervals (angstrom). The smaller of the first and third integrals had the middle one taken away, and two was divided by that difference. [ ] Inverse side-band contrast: -0.03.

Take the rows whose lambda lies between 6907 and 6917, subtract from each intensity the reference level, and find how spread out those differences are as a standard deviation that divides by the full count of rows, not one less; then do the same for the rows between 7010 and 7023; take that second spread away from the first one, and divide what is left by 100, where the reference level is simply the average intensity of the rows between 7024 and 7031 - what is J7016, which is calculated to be -0.0011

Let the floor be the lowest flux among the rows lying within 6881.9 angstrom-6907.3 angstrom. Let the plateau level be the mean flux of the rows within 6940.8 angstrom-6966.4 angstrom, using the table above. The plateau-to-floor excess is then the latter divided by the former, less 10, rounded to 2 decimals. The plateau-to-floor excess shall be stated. -8.90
